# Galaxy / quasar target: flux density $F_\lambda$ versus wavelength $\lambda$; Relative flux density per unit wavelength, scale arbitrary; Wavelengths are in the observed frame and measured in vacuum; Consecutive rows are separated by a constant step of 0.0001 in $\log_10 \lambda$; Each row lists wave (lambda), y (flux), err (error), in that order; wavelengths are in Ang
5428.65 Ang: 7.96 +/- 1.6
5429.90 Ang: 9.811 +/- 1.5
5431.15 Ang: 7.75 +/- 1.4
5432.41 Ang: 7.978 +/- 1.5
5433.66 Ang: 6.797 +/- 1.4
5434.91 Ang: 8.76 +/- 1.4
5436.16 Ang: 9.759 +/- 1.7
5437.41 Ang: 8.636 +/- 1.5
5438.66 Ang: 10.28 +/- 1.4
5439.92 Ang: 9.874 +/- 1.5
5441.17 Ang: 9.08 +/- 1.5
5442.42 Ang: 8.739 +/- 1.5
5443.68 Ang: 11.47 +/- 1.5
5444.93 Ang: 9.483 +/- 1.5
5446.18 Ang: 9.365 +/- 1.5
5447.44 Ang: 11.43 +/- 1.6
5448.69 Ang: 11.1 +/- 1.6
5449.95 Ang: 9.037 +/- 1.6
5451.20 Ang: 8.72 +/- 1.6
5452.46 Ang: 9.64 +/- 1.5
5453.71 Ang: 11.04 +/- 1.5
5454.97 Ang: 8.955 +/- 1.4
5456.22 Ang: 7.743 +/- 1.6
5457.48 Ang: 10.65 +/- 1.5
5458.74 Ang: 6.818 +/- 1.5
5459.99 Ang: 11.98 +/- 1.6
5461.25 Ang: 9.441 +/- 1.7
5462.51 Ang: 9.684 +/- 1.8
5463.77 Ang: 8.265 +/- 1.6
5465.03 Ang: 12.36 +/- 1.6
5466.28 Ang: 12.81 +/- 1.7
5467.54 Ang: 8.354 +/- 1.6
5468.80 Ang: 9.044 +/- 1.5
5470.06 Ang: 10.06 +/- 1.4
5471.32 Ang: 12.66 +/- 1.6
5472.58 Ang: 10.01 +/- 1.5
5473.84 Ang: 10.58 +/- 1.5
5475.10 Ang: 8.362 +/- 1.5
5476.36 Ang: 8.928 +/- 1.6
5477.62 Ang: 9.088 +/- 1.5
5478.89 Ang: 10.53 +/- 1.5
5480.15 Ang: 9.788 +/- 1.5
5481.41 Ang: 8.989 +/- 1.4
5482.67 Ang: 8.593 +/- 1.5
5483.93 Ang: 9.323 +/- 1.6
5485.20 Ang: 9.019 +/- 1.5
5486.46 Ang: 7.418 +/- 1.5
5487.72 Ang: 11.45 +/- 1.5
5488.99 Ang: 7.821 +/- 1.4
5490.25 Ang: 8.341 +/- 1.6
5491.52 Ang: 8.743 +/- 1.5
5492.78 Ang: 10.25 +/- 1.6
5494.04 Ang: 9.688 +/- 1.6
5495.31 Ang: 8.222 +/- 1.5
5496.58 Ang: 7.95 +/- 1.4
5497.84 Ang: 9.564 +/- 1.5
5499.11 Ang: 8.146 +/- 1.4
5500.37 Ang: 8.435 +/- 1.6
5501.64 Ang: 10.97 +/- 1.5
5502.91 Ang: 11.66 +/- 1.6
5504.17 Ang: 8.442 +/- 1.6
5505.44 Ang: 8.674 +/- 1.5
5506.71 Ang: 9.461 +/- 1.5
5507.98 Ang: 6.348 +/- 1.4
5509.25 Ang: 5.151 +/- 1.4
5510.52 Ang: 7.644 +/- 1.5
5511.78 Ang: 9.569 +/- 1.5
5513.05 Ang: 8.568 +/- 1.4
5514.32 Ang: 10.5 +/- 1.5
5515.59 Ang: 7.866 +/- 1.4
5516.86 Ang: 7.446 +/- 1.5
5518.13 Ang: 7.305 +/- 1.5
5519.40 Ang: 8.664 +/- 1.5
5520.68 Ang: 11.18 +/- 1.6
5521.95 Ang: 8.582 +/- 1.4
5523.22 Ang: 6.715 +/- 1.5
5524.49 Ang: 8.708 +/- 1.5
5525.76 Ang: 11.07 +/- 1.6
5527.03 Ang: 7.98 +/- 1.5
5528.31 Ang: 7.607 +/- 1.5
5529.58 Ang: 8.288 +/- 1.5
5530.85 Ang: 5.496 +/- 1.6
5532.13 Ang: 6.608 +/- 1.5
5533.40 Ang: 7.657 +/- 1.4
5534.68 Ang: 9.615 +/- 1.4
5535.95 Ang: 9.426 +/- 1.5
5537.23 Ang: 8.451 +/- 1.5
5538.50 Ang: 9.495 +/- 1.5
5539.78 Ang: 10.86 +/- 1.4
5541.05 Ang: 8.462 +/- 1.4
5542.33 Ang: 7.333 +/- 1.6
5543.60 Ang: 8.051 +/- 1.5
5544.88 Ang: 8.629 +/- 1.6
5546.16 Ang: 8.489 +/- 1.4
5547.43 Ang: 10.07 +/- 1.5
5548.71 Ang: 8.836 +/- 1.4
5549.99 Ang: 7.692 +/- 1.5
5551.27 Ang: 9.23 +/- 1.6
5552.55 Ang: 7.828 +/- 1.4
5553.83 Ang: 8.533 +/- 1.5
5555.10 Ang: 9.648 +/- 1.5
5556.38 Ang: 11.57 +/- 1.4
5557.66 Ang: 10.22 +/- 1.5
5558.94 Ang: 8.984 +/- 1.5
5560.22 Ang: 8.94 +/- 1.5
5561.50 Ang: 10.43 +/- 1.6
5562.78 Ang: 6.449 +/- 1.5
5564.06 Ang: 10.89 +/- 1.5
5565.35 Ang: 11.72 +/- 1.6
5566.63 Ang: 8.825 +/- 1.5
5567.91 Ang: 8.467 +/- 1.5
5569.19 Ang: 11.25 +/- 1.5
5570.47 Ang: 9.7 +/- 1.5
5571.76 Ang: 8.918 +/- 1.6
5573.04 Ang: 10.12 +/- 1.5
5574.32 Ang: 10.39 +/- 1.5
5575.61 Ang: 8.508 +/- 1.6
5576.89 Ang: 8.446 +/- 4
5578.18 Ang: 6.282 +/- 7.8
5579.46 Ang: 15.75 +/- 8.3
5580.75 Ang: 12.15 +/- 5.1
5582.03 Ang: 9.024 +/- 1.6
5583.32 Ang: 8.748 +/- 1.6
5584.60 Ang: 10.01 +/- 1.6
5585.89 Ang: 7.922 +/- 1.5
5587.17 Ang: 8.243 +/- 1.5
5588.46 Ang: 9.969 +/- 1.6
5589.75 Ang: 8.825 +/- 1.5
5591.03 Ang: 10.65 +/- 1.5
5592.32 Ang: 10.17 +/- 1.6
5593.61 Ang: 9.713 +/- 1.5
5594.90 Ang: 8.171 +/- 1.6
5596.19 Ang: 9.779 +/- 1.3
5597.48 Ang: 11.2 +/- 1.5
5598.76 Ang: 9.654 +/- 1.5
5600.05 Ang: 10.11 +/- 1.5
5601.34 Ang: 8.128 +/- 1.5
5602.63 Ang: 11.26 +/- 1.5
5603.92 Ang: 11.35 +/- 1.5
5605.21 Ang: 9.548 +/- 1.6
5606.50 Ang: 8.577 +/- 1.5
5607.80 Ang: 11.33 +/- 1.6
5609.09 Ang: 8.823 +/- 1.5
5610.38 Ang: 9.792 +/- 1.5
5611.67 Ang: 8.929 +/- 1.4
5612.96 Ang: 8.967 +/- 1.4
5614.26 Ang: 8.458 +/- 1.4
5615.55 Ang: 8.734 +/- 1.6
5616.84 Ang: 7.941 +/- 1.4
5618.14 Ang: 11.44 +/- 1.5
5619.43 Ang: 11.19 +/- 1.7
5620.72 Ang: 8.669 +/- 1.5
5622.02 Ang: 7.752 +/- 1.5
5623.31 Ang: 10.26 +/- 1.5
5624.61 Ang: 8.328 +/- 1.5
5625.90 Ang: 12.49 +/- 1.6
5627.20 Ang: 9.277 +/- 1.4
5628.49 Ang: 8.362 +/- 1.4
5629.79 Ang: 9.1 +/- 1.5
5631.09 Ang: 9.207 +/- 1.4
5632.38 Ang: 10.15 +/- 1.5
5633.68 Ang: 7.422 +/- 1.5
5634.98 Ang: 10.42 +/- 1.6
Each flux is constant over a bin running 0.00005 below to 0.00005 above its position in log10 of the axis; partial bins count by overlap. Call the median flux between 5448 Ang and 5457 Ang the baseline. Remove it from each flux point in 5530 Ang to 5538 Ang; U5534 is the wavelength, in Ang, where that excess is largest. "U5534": 5534.68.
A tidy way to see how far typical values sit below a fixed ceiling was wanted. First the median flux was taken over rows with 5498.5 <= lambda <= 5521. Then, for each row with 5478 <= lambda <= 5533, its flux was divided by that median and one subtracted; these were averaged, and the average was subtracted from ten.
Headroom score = 10.0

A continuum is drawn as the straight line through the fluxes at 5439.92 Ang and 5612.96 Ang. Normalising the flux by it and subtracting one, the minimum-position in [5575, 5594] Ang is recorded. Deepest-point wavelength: 5578.18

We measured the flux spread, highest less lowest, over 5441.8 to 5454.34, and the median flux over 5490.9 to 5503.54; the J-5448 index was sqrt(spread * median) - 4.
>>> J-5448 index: 1.0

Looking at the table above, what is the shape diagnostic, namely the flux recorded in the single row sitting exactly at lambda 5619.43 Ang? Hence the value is 11.19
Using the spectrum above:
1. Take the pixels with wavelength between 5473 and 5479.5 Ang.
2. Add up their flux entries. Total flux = 47.5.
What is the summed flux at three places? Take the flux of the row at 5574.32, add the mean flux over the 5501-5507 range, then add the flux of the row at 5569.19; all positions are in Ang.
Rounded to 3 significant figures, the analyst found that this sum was 31.5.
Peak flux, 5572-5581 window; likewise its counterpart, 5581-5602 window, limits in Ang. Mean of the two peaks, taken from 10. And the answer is -3.5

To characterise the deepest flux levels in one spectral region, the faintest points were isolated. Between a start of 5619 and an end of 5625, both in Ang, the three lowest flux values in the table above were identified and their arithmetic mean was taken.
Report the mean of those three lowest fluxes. 8.25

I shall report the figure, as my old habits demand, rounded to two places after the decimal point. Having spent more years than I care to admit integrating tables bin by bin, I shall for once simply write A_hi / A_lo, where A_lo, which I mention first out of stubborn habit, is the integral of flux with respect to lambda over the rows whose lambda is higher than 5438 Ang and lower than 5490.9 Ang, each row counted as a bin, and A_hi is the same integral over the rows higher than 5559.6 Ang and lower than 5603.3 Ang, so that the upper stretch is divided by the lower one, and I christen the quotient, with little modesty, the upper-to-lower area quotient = 0.83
